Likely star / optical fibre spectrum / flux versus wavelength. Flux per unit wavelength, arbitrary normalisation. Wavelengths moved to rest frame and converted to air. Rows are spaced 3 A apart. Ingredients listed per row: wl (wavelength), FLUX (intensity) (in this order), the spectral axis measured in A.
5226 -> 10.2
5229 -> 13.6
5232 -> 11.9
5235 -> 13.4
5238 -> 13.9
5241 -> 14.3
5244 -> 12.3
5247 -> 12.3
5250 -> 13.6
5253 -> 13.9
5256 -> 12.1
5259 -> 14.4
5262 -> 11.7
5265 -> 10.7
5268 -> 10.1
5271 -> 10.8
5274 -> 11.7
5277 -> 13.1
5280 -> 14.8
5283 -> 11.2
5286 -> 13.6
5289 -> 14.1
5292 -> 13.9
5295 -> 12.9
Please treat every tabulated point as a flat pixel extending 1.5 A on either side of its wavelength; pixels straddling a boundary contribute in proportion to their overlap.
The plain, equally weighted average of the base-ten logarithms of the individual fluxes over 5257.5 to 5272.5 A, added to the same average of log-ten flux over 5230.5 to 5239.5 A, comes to 2.174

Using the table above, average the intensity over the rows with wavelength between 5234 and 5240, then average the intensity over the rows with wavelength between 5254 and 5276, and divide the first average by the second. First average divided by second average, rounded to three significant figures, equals 1.17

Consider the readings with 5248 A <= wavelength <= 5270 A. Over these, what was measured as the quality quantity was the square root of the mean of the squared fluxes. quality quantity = 12.5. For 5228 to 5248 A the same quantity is 13.1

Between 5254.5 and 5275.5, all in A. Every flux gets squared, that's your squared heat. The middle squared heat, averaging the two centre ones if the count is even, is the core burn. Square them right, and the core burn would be 137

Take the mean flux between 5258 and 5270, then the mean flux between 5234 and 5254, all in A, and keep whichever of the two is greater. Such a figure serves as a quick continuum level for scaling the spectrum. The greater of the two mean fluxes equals 13.4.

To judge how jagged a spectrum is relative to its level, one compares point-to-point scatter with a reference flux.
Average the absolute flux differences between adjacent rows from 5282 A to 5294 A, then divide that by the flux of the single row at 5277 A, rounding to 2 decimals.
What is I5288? 0.08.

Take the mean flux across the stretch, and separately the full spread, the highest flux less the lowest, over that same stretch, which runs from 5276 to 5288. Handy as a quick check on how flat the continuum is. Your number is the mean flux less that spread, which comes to 9.6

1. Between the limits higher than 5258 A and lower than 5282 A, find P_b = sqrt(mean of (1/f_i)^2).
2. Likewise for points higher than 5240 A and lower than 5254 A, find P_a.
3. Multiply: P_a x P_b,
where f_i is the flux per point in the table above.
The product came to 0.0064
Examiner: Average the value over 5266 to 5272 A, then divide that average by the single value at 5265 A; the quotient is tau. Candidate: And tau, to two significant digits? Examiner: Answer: 0.98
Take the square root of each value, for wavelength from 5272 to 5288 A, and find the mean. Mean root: 3.58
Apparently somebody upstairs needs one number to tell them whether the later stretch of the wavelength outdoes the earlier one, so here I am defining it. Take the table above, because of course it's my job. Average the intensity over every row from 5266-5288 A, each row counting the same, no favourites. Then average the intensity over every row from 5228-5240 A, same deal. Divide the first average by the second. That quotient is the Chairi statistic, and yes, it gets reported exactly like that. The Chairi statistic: 0.92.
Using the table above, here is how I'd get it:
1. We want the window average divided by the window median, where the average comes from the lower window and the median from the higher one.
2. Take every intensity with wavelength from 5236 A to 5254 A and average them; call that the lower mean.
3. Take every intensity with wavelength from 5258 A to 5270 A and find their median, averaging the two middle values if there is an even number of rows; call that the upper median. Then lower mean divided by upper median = 1.19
